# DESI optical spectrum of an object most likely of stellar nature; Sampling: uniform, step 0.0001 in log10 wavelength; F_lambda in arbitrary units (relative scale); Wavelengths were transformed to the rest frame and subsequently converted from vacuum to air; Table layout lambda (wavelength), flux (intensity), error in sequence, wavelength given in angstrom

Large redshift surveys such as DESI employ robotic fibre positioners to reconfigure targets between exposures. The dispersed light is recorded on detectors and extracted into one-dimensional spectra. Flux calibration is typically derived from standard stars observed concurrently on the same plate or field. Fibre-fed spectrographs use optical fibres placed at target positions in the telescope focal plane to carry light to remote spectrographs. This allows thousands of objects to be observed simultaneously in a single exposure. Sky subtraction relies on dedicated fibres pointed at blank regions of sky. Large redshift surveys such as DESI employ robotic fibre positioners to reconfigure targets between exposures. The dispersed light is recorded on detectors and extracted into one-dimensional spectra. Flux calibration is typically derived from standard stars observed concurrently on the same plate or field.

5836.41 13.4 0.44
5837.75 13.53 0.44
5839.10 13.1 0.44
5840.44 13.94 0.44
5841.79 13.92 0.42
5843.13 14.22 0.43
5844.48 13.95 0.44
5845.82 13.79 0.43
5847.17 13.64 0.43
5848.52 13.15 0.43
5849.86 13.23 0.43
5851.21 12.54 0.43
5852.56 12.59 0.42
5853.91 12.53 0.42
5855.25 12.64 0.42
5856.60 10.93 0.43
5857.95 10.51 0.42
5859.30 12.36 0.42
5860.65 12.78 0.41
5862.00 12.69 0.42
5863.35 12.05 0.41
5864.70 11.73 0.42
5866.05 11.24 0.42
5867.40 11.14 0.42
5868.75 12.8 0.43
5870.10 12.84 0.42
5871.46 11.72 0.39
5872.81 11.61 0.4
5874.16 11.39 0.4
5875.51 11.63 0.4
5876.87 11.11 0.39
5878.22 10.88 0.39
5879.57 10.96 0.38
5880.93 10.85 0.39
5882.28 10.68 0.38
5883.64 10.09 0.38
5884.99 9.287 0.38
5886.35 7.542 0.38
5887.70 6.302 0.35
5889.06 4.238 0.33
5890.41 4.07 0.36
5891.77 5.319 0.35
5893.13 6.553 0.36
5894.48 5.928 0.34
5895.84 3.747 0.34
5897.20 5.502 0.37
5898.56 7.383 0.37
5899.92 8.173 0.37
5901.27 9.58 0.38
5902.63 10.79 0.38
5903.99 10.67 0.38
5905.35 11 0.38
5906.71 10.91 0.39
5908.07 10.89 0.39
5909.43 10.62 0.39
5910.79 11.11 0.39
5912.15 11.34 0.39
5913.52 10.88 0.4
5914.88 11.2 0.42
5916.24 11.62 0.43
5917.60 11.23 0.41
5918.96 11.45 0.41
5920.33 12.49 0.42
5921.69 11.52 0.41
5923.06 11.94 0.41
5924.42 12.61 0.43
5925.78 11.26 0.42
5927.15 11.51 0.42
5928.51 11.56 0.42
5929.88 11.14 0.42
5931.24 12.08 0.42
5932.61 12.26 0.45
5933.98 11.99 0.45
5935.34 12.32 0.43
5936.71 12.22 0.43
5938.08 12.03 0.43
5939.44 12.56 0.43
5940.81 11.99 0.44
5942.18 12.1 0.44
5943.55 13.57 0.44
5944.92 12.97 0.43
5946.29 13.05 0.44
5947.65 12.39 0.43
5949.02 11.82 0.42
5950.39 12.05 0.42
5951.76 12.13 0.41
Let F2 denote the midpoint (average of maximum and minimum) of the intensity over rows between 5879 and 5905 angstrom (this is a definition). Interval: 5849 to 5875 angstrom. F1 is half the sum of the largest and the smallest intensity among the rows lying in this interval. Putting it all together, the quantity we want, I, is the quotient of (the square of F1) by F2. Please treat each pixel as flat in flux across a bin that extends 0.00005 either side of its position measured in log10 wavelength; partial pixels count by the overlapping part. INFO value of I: 19.2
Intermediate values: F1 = 11.9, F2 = 7.4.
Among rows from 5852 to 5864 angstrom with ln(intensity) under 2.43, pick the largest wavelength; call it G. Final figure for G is 5857.95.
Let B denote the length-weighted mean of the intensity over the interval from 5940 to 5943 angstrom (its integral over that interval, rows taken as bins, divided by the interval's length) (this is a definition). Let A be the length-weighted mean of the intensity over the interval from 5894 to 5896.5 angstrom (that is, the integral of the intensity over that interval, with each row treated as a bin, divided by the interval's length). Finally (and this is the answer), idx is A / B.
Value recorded 0.39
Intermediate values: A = 5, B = 12.1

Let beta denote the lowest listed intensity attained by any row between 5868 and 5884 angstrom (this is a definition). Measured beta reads 10.09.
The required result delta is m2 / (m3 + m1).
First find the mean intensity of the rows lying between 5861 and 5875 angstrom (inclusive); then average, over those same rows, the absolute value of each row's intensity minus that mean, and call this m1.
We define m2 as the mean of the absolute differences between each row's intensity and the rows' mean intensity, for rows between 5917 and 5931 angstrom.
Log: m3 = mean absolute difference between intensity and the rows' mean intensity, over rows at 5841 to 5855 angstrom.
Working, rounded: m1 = 0.54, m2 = 0.41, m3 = 0.55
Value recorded 0.37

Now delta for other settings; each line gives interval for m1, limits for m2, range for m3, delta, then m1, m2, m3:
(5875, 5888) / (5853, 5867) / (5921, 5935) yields 0.39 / 1.33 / 0.67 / 0.39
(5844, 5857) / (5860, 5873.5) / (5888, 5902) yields 0.27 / 0.65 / 0.57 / 1.50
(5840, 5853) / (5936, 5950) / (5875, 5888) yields 0.25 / 0.50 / 0.45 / 1.33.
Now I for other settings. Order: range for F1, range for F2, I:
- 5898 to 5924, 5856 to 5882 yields 8.5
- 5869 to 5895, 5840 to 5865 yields 5.8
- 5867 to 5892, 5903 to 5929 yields 6.2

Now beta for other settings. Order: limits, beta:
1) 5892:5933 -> 3.747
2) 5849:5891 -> 4.07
